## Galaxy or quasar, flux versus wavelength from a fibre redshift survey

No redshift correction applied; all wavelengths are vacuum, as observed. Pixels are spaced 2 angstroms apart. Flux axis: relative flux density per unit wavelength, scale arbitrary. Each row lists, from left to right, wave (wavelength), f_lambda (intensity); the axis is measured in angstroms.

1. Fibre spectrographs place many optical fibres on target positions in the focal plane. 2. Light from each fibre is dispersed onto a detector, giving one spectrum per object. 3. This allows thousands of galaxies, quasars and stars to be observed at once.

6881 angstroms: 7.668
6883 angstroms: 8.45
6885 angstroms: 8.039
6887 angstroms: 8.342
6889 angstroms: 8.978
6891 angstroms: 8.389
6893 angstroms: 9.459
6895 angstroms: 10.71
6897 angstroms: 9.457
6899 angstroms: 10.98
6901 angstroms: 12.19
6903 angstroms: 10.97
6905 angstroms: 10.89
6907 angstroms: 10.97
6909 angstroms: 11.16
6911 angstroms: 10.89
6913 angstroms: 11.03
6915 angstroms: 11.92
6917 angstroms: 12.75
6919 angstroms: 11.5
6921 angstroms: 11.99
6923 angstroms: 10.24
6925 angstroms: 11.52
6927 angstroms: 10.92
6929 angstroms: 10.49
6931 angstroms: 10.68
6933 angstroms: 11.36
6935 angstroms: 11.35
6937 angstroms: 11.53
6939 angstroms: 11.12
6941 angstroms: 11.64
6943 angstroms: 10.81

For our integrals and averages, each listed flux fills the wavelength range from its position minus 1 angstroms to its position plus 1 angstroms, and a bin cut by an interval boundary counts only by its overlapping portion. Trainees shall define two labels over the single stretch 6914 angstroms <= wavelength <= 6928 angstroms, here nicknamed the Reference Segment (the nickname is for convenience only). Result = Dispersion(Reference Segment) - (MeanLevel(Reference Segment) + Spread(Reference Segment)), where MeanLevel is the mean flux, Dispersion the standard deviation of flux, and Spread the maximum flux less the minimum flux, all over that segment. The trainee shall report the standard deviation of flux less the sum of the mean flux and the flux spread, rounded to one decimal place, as -13.3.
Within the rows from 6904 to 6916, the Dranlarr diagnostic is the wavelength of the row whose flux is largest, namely 6915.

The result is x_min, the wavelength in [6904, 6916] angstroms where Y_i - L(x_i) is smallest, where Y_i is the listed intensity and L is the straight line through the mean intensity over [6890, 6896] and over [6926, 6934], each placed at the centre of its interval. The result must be 6911 angstroms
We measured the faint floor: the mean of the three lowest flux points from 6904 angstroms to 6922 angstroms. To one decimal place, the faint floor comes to 10.9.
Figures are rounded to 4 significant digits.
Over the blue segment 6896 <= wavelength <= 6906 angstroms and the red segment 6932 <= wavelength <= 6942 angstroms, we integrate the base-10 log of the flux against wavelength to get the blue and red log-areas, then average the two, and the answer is 10.46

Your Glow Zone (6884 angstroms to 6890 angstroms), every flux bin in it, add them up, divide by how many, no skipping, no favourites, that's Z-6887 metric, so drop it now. 8.5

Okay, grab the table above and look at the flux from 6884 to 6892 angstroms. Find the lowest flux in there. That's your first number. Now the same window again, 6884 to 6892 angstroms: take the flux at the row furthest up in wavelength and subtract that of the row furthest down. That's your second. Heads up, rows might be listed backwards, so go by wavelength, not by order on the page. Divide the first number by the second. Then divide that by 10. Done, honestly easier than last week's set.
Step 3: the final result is 2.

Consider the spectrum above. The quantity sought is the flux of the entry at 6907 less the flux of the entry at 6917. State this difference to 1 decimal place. -1.8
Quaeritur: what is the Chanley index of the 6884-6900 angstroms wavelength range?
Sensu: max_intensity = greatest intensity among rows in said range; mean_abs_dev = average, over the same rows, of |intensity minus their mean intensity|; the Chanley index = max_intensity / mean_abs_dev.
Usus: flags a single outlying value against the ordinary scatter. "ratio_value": 12.8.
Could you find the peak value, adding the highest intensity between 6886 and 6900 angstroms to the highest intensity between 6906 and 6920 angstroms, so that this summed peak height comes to 23.73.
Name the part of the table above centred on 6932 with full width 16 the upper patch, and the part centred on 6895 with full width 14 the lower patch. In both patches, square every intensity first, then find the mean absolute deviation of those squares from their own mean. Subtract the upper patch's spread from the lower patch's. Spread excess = 15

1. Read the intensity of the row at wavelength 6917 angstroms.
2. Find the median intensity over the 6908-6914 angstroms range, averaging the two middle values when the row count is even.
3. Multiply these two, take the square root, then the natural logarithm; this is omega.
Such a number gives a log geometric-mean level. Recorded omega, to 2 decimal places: 2.47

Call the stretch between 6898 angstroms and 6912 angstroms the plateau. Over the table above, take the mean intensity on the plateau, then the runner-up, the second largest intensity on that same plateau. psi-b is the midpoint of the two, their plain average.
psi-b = 11.2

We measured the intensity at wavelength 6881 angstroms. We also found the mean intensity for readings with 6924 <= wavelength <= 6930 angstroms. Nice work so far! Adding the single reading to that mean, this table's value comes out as 18.6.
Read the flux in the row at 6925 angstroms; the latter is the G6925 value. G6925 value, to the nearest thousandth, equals 11.520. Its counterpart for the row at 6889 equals 8.978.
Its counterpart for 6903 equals 10.970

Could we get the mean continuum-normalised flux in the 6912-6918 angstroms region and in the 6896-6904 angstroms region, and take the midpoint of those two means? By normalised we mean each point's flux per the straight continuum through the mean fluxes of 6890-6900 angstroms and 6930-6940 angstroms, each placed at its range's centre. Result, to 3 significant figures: 1.11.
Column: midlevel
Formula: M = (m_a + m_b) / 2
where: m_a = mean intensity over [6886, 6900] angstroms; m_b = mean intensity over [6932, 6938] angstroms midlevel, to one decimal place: 10.4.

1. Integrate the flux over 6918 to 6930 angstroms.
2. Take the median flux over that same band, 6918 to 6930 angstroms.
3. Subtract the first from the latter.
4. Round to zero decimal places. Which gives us -122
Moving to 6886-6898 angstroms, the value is -101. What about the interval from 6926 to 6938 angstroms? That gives -122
